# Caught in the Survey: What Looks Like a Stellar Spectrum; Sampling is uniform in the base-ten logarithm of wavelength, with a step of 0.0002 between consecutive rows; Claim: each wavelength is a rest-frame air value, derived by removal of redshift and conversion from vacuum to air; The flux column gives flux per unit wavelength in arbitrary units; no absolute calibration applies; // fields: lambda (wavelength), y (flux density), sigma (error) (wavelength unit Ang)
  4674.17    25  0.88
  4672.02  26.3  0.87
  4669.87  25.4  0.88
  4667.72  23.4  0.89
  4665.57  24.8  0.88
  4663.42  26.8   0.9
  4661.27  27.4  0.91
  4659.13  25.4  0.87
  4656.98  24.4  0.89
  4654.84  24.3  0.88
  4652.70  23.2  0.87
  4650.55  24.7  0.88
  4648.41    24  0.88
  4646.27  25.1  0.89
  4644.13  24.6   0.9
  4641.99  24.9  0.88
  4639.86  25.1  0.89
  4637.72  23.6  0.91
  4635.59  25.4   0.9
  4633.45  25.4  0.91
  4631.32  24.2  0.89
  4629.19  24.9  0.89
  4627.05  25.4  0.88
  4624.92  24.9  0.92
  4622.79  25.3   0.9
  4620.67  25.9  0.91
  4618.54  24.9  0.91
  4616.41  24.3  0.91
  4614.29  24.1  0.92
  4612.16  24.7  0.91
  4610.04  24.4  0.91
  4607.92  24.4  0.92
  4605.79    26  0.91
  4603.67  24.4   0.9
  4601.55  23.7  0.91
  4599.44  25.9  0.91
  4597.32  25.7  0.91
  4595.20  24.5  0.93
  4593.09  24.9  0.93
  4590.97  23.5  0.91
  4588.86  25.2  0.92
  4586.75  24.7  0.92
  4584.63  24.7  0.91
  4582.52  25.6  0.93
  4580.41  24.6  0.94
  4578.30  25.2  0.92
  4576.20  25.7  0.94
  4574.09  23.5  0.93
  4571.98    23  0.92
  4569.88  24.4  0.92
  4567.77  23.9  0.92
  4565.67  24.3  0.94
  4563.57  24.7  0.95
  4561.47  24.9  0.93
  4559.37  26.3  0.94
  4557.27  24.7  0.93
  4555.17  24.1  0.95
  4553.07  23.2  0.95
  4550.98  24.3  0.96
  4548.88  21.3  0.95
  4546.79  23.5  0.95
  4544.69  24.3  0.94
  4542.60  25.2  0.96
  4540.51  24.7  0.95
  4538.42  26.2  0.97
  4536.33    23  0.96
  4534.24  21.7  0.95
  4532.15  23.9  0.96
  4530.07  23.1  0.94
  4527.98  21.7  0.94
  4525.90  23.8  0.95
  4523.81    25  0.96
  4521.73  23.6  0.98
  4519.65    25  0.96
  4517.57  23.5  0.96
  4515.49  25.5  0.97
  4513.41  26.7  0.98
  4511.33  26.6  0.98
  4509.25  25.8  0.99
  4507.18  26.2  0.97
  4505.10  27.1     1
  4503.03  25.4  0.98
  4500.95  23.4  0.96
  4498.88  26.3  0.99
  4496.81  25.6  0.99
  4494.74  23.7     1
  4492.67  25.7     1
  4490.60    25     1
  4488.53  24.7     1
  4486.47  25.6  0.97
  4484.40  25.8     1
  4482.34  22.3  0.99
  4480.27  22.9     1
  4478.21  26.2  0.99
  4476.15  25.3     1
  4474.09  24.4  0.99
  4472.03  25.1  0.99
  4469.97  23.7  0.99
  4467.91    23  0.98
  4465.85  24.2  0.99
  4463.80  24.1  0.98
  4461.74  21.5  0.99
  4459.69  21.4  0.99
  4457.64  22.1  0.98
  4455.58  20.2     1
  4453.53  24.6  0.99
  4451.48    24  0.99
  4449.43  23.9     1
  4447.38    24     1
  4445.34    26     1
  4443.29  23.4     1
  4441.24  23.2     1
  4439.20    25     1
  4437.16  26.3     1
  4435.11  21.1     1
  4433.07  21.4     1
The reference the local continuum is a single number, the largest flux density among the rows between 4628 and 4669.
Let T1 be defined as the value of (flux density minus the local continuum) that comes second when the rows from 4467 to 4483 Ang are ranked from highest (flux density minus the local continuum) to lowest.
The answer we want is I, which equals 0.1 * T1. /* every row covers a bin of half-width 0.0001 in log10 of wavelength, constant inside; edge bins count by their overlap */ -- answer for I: -0.21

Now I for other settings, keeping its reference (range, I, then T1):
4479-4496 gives -0.17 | -1.7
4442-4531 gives -0.07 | -0.7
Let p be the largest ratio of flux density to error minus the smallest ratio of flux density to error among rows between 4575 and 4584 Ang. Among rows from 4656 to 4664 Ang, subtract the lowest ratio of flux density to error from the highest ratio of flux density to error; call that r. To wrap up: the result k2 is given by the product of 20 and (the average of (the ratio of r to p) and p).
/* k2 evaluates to 33.4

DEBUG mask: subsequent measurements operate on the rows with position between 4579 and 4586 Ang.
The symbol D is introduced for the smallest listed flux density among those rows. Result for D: 24.6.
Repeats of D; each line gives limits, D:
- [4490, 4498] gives 23.7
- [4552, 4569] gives 23.2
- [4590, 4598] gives 23.5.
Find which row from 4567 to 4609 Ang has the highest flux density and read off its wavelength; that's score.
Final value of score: 4605.79 Ang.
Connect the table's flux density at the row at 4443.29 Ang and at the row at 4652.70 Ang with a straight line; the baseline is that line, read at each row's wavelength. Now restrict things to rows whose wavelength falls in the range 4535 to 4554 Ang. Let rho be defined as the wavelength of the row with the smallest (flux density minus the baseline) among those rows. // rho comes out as 4548.88 Ang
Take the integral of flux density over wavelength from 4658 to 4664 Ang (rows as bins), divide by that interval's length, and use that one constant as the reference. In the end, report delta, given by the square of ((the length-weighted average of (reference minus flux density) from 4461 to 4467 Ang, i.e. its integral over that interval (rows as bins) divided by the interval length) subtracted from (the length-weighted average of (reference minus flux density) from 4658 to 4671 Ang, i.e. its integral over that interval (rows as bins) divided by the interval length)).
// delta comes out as 4.8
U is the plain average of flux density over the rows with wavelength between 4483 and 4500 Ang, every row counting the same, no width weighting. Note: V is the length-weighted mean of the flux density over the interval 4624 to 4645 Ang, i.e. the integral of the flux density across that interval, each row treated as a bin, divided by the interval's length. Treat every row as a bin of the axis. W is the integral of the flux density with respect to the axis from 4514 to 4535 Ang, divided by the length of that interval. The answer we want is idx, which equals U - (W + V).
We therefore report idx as -23.3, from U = 25.30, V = 24.8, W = 23.8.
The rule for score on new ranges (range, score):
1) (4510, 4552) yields 4513.41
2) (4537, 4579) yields 4559.37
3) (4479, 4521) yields 4505.10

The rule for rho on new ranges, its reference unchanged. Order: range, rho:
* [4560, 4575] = 4571.98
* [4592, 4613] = 4601.55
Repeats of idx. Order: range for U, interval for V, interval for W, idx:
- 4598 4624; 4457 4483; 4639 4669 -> -23.6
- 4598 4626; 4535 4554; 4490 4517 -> -24.7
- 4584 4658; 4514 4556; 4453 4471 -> -21.8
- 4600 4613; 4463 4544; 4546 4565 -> -24.2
